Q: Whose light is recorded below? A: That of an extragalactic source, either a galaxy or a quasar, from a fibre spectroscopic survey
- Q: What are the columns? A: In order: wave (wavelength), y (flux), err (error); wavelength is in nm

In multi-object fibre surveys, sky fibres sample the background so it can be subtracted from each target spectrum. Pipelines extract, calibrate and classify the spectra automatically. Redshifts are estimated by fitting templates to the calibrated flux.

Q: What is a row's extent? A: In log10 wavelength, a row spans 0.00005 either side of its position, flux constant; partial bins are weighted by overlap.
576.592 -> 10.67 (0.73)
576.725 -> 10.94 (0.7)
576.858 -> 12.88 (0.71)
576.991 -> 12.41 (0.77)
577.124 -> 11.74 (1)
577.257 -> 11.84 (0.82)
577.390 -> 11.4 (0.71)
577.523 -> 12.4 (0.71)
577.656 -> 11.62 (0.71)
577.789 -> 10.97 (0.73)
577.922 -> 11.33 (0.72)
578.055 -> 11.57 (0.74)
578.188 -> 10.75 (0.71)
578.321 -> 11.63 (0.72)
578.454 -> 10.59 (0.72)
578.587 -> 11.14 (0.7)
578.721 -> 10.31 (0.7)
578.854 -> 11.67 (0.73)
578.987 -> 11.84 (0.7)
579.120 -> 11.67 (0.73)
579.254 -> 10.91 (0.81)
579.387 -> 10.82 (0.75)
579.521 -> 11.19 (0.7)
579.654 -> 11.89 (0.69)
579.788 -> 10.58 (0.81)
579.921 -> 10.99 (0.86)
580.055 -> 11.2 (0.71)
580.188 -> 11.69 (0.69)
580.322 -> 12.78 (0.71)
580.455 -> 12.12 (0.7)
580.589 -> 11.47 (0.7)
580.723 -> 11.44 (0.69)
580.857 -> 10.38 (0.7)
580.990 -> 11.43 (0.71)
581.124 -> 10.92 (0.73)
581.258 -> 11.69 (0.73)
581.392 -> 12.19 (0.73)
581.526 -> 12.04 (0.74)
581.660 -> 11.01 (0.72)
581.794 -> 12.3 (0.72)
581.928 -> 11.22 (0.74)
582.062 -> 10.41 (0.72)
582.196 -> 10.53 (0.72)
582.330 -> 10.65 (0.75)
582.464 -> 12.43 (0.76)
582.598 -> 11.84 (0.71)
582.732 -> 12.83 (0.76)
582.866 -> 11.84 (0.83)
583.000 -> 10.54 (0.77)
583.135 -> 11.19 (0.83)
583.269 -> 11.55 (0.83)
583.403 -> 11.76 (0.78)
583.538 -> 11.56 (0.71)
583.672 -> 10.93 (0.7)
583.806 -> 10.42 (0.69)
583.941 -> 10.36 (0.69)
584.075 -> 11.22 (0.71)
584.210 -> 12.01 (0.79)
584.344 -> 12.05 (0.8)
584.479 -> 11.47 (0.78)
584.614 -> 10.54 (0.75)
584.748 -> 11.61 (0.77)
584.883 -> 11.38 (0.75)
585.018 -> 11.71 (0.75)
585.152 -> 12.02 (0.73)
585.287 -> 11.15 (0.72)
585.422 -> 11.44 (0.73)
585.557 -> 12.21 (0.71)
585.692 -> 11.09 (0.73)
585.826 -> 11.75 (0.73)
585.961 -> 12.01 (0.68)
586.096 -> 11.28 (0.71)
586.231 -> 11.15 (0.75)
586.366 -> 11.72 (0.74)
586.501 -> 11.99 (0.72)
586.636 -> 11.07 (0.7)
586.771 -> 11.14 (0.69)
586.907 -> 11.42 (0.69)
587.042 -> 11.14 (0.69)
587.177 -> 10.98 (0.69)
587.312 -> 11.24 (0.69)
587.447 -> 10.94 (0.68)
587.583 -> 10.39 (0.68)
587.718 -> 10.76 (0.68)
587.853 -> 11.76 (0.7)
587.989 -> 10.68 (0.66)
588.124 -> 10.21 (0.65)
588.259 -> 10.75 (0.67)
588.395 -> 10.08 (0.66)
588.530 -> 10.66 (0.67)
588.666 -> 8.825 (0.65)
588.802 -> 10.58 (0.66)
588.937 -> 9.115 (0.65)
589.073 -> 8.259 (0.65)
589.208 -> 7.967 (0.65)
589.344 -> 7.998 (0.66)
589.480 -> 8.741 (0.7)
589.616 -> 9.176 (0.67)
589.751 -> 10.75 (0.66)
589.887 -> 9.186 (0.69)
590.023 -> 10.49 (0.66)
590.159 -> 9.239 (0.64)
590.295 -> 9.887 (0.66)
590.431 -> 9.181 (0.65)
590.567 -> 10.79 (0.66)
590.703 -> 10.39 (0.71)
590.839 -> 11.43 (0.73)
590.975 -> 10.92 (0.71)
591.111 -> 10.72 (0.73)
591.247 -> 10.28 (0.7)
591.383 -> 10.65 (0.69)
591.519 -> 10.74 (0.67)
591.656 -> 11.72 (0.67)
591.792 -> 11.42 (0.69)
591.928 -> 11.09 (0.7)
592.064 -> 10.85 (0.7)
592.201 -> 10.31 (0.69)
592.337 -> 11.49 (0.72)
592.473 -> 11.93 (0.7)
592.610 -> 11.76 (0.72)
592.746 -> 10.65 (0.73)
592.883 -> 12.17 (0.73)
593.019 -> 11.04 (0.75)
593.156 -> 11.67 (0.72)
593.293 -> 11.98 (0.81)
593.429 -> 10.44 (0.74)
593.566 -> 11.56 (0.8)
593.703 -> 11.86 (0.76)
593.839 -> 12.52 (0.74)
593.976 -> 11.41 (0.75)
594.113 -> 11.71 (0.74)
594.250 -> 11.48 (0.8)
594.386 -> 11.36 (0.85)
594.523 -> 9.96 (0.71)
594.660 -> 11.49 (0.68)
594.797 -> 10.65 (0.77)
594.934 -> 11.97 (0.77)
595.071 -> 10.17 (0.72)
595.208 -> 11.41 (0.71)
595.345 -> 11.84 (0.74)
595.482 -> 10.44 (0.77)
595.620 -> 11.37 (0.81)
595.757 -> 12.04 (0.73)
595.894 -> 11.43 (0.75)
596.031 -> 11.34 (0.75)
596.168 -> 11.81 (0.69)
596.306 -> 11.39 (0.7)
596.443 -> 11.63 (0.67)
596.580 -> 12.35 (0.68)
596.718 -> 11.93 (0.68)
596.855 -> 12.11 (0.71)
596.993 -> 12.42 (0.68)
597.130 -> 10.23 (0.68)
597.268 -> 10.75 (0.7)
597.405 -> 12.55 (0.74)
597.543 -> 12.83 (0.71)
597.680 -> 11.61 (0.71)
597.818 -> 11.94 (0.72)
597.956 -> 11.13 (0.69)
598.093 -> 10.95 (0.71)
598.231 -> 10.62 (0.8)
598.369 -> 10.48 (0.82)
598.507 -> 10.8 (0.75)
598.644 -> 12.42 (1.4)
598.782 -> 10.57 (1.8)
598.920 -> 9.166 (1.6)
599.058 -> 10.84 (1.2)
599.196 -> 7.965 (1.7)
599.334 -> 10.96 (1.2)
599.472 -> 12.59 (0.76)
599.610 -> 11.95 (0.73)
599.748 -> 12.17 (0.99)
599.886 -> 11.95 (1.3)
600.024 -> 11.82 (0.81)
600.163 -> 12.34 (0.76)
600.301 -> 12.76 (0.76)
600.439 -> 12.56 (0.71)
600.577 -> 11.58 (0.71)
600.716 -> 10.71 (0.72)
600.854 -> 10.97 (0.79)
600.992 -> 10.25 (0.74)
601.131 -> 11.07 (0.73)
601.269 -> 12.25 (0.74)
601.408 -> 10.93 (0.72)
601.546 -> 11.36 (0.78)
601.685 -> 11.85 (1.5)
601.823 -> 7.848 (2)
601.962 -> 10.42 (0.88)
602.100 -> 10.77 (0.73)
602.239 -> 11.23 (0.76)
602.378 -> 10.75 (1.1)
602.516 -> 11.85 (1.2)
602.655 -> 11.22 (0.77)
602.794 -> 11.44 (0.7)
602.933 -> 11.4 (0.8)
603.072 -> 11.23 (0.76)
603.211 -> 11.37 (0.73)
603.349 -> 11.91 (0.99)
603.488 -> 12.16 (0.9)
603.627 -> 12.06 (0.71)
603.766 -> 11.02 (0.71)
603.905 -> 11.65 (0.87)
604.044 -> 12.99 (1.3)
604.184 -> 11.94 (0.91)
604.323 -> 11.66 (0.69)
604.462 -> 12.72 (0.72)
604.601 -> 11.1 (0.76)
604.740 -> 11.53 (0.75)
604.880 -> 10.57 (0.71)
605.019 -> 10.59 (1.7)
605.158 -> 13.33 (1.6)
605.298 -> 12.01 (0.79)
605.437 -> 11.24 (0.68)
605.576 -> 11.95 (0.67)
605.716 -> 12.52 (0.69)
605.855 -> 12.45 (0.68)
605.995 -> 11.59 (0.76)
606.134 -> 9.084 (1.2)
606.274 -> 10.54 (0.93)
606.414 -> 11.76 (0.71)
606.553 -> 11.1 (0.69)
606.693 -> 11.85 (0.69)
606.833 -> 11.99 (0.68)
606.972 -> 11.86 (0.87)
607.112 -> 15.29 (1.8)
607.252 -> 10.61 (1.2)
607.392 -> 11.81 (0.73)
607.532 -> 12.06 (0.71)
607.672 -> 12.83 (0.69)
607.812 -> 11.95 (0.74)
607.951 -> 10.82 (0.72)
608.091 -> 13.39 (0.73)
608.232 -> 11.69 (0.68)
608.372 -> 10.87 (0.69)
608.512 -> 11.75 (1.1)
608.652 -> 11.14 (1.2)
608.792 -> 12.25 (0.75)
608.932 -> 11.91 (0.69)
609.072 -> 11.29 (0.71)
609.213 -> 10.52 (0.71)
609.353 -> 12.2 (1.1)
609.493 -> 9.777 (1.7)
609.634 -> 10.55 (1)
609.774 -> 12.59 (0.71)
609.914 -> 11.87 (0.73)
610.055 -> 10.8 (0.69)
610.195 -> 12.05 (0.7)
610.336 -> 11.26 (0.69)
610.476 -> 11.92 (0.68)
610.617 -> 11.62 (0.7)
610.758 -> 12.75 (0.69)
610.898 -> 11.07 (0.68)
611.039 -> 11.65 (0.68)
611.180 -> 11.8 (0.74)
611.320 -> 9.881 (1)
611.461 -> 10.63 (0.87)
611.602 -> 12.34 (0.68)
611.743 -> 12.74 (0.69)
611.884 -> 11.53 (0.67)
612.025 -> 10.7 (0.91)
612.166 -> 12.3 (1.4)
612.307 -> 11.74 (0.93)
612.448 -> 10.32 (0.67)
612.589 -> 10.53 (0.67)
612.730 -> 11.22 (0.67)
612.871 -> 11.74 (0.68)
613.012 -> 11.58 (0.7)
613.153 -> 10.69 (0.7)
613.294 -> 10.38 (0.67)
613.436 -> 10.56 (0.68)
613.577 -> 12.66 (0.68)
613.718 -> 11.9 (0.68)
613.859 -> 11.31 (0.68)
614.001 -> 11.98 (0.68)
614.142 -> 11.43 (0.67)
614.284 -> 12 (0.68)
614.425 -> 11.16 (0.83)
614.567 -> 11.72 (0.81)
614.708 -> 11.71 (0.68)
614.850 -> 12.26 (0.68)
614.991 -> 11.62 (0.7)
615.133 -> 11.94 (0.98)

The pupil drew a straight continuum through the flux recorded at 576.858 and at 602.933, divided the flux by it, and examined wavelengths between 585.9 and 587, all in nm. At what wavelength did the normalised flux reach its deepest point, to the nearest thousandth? 586.636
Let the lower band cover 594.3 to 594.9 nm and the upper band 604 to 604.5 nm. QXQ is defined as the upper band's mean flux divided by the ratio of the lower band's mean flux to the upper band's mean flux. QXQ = 14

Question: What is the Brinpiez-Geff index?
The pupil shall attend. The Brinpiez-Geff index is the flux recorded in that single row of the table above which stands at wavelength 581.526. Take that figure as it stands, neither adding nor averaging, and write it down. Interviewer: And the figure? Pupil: 12.04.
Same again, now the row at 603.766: 11.02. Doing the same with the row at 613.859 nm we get 11.31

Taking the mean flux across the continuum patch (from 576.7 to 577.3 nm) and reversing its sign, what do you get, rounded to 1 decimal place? -12.0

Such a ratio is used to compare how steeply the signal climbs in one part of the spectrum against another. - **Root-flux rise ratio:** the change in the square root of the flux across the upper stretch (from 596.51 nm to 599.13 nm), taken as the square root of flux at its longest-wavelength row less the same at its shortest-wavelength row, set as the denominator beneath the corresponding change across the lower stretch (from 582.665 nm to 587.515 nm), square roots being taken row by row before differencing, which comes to 1.2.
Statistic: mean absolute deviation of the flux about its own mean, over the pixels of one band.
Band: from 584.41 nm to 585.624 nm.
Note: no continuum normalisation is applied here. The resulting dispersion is 0.34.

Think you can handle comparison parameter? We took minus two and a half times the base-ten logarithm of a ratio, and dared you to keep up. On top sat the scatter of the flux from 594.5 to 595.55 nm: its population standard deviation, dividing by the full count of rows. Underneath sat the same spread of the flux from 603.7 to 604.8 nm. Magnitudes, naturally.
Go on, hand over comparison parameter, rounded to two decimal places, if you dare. -0.11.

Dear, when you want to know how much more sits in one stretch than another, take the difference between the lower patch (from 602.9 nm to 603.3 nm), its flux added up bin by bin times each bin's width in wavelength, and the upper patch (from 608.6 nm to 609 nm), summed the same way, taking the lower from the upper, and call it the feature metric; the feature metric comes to 0.2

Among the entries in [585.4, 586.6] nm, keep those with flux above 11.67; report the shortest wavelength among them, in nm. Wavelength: 585.557 nm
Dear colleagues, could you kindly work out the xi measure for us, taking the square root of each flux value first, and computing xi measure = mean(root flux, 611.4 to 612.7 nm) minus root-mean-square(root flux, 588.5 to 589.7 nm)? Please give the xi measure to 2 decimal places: 0.37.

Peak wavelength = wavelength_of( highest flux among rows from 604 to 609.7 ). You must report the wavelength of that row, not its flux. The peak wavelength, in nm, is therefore 607.112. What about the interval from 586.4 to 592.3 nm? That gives 586.501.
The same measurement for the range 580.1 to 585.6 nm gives 582.732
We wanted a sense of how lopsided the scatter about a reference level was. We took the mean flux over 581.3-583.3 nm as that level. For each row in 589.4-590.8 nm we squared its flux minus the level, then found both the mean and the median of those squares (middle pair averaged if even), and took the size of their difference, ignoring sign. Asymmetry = 0.38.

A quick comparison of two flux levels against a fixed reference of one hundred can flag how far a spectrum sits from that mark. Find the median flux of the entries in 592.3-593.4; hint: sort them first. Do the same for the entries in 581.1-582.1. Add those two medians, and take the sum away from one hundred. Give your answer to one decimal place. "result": 76.8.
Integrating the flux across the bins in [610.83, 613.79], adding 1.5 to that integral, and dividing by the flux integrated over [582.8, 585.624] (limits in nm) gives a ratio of 1.09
